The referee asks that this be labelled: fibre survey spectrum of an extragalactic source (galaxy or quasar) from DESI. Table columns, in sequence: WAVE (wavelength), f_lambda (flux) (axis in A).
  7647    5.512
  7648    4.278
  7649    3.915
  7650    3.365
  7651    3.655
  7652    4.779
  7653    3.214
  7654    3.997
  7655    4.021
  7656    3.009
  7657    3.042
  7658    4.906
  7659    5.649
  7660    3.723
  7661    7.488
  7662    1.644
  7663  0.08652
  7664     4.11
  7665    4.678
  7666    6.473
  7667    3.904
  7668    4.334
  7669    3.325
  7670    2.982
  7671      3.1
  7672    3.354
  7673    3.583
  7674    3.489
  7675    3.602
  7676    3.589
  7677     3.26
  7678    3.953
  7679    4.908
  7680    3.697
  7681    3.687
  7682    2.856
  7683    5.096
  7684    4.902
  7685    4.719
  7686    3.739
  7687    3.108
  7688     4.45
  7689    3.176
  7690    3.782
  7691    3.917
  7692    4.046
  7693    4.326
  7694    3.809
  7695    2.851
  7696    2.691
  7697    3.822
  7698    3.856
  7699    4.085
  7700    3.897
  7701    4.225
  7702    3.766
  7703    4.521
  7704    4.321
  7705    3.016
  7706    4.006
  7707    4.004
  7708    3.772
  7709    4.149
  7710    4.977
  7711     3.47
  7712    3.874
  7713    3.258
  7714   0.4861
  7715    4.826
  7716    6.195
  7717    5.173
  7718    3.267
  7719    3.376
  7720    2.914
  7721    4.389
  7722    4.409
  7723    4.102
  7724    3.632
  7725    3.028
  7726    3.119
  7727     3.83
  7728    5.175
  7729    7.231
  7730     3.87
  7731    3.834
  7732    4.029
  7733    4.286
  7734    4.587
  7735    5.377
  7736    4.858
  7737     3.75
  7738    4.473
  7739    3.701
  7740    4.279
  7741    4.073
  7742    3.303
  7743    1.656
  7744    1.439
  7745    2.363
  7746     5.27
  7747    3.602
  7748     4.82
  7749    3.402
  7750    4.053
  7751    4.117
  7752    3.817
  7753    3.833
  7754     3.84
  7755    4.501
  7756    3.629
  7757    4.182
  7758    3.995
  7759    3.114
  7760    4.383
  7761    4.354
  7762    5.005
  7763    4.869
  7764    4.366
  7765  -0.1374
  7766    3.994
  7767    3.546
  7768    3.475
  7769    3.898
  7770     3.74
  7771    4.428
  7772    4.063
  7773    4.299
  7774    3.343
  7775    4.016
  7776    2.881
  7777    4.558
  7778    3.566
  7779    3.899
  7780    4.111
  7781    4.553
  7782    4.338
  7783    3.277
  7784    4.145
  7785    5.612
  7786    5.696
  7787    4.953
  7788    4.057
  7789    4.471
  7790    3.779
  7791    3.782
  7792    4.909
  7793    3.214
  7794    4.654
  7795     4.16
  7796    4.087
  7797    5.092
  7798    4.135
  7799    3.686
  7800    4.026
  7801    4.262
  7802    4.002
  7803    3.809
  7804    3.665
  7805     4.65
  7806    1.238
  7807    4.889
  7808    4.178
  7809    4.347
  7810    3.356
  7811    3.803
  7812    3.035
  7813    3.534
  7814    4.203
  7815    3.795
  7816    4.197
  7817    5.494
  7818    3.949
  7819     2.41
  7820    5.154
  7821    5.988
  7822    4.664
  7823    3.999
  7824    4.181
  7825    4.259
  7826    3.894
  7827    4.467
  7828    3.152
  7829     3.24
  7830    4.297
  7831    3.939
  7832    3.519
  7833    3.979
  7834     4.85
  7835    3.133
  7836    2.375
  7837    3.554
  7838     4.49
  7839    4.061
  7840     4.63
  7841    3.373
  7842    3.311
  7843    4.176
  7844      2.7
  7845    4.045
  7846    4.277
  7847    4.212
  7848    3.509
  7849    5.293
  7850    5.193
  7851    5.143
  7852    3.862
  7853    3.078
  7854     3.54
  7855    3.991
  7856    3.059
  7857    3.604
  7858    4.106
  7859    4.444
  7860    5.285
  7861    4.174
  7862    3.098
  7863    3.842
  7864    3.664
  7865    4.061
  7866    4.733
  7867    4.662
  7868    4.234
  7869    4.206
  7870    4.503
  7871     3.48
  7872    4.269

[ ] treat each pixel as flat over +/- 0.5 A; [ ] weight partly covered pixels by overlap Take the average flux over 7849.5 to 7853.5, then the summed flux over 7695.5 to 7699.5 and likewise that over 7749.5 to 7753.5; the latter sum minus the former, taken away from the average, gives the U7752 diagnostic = 3.0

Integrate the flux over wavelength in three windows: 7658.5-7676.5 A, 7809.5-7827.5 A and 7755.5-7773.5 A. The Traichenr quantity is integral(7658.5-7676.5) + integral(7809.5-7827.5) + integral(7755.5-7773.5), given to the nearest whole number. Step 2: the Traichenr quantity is 213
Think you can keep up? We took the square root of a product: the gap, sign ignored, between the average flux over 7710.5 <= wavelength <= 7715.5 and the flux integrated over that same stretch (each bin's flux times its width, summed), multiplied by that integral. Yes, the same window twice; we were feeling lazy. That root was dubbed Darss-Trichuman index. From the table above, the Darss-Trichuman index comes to 14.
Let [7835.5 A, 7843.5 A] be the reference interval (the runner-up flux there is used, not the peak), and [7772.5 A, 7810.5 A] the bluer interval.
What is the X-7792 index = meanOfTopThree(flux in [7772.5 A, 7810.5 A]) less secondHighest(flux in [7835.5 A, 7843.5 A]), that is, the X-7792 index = 1.0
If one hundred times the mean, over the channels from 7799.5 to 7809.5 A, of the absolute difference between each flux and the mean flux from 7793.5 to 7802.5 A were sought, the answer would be 57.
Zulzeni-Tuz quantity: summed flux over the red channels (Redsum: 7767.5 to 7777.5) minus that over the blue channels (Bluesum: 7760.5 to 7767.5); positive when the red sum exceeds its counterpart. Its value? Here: 13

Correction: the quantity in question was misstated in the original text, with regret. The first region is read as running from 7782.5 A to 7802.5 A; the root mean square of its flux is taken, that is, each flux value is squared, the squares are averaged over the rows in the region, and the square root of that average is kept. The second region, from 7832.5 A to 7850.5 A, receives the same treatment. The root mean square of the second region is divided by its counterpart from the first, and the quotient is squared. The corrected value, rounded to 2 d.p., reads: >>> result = 0.86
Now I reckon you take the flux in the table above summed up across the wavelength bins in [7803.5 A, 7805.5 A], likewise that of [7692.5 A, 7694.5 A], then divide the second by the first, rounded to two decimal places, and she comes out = 0.98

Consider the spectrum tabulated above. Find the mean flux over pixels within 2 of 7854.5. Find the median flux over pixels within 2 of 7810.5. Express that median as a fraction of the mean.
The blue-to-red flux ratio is 1.05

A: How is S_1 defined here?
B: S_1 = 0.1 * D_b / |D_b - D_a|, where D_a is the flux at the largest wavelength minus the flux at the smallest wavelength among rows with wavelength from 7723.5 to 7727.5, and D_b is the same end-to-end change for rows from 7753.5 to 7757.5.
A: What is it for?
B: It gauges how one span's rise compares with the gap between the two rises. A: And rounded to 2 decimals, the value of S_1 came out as 0.24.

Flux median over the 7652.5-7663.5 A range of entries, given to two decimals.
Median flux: 3.72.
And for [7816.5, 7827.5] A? 4.26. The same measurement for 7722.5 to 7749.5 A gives 3.87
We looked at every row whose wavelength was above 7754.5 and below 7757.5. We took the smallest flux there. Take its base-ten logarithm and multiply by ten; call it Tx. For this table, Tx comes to 5.6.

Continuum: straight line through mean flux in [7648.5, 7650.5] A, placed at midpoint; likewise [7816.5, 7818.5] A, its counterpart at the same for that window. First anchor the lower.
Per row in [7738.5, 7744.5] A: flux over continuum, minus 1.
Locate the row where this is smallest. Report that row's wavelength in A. 7744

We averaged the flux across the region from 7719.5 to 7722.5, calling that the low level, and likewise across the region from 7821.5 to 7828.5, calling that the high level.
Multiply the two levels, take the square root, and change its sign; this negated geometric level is -4.0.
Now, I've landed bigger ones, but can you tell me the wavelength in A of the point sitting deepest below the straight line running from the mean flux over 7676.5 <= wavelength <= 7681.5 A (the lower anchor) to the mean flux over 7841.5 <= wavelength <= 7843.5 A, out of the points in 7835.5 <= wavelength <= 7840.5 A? 7836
